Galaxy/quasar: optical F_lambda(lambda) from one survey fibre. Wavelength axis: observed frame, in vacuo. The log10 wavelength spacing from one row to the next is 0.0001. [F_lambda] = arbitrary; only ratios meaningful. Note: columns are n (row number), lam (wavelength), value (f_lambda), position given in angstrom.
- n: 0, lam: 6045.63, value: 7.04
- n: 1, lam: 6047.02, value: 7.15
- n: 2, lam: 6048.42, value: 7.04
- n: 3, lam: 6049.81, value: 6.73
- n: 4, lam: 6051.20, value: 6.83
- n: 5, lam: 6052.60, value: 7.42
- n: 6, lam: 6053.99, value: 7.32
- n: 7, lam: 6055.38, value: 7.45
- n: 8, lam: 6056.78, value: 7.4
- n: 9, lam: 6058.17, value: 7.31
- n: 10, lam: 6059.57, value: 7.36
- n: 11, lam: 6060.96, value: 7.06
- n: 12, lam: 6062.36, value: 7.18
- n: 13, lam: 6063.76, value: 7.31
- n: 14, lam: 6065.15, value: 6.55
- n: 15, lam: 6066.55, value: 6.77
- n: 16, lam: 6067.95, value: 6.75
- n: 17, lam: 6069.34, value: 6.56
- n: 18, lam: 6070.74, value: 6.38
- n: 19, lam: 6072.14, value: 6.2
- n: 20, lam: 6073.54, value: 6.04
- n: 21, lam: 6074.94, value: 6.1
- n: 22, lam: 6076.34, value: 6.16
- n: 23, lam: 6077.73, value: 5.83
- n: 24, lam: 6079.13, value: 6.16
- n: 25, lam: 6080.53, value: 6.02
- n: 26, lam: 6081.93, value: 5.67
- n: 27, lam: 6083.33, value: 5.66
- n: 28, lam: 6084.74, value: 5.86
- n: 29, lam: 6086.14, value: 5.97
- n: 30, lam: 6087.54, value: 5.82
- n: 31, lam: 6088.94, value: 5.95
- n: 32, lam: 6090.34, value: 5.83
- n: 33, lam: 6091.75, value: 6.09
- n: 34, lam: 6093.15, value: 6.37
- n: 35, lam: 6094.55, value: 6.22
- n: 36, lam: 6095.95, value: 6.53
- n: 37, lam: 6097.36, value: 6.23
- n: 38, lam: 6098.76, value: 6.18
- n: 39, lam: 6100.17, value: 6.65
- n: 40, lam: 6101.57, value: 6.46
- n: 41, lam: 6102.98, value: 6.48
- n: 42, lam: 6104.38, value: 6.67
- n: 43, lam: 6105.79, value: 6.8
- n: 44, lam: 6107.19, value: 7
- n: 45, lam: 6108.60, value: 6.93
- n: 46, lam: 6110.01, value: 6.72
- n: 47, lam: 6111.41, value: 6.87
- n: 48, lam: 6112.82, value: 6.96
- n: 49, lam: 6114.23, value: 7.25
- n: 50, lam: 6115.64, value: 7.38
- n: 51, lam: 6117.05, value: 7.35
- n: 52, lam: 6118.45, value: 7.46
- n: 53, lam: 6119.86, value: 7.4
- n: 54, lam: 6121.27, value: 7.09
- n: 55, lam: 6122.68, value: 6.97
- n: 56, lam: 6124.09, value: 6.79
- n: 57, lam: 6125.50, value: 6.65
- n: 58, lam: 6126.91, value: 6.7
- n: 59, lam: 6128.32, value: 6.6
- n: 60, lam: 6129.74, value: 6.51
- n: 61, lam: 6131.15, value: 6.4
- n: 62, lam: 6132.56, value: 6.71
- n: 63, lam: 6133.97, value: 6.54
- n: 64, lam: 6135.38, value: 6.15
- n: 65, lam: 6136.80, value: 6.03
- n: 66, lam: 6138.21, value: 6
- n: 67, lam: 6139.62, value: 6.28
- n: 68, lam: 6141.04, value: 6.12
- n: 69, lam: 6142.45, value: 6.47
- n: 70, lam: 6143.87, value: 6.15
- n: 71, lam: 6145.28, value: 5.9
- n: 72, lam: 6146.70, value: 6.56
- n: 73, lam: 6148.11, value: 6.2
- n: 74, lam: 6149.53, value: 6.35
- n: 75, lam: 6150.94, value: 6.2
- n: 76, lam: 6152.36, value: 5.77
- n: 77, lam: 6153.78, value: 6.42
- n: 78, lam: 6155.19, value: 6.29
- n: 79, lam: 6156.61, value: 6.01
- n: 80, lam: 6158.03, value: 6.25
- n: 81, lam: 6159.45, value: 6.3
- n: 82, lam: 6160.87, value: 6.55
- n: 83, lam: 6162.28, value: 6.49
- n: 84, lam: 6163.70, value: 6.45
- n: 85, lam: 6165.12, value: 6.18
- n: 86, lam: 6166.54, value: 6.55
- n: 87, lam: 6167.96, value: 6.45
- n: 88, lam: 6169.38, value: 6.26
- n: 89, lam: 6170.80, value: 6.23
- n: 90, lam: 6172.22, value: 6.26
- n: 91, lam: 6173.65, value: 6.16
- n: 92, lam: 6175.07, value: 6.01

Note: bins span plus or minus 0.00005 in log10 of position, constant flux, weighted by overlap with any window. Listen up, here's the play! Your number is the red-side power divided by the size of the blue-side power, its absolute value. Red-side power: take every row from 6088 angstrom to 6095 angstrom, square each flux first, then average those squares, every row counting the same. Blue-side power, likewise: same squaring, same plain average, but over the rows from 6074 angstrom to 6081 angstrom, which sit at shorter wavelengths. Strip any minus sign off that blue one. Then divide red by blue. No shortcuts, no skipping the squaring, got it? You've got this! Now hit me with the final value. 1.01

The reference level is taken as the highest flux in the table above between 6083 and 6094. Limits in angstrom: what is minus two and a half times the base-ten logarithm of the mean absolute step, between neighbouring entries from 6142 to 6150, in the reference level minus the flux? 1.1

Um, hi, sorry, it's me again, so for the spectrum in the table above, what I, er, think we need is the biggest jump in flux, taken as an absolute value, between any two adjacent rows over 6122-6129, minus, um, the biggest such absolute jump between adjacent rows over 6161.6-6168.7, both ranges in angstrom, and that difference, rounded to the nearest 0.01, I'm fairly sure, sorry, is -0.19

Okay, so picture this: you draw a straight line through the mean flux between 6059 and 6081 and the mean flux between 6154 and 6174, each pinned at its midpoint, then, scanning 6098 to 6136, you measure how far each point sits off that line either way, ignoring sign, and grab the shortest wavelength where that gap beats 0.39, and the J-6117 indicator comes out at 6107.19 angstrom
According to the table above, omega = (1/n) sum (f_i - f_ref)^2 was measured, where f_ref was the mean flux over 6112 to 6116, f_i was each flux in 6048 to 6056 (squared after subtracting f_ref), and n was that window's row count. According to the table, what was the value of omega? 0.1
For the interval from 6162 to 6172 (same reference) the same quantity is 0.7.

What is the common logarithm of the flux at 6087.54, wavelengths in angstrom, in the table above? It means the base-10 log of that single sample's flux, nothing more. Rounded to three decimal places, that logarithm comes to 0.765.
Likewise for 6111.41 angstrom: 0.837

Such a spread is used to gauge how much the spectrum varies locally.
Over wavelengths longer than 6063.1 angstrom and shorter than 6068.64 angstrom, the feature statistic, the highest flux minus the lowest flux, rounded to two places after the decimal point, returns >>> 0.76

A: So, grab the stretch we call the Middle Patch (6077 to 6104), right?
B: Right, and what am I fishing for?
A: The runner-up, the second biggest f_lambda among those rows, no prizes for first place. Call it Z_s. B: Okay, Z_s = 6.53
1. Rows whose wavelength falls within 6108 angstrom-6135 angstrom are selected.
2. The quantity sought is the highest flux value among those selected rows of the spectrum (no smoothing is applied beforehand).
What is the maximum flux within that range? 7.46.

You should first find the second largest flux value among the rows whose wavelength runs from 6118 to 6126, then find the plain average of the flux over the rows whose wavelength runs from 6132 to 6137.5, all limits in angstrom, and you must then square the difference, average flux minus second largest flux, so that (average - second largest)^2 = 1.1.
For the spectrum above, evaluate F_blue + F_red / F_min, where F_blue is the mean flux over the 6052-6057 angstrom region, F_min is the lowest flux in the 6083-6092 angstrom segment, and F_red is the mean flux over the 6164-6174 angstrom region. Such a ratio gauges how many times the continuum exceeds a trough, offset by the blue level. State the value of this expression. 8.5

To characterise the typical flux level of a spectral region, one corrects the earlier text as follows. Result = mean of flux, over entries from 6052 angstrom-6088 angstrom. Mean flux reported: 6.6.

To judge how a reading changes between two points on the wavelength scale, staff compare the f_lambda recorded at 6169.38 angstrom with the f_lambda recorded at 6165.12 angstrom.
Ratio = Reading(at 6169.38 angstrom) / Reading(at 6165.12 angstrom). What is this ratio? 1.01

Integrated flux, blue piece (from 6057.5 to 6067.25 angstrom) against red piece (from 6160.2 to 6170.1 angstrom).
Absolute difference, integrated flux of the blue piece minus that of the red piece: 5.4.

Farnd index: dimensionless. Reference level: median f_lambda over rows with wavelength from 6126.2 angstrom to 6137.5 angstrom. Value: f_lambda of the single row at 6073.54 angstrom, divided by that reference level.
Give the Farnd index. 0.93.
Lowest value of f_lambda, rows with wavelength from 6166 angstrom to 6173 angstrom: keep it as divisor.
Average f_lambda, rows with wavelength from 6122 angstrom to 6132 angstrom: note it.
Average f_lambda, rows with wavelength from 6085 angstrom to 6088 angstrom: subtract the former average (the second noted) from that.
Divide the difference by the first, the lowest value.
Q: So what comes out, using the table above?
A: -0.12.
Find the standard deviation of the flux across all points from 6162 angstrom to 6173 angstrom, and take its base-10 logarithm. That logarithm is -0.9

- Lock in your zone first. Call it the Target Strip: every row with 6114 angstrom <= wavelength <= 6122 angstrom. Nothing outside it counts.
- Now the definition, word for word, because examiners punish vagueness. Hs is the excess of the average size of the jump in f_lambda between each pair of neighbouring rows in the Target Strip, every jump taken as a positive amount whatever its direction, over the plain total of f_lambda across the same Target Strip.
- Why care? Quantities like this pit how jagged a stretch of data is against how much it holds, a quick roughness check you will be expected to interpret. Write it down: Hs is -44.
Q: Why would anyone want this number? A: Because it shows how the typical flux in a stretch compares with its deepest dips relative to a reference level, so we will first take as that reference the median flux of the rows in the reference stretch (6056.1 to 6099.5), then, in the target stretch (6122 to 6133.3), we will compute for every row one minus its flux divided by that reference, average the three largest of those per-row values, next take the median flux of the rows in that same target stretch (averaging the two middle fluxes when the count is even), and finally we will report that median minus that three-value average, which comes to 6.7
